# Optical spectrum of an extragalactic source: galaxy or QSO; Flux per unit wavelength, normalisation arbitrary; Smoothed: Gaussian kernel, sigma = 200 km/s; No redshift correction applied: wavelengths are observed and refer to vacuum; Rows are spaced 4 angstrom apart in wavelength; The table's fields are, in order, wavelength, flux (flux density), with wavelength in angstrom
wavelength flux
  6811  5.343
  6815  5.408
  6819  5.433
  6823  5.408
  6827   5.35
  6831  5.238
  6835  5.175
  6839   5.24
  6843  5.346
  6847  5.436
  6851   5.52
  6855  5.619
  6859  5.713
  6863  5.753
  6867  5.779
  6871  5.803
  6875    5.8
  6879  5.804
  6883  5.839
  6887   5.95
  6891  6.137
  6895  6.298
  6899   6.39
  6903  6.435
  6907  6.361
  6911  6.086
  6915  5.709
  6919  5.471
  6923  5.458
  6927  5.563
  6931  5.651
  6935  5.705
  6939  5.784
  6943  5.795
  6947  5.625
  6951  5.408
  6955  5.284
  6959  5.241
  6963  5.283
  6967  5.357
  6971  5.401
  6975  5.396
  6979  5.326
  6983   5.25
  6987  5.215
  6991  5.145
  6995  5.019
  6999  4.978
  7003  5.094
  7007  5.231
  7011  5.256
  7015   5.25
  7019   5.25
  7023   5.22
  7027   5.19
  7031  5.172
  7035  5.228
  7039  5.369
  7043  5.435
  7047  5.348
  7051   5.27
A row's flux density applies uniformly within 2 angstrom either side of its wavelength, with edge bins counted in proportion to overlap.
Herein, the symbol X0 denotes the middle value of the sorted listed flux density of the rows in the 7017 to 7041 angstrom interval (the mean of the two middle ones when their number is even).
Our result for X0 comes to 5.2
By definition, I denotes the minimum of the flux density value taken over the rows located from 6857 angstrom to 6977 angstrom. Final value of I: 5.241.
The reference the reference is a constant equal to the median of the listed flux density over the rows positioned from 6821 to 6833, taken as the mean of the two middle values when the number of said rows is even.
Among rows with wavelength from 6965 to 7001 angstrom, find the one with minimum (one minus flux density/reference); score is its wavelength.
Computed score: 6971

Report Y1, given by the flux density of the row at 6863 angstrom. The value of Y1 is 5.753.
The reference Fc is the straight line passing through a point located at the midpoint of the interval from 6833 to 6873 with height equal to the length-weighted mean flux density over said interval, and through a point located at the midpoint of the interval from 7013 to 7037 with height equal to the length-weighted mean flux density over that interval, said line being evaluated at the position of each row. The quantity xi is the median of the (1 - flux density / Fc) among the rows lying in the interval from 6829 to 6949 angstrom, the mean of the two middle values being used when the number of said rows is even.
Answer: -0.051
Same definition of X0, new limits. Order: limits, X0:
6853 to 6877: 5.8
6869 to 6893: 5.8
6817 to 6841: 5.3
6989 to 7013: 5.1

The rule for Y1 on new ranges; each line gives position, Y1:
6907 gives 6.361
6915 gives 5.709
